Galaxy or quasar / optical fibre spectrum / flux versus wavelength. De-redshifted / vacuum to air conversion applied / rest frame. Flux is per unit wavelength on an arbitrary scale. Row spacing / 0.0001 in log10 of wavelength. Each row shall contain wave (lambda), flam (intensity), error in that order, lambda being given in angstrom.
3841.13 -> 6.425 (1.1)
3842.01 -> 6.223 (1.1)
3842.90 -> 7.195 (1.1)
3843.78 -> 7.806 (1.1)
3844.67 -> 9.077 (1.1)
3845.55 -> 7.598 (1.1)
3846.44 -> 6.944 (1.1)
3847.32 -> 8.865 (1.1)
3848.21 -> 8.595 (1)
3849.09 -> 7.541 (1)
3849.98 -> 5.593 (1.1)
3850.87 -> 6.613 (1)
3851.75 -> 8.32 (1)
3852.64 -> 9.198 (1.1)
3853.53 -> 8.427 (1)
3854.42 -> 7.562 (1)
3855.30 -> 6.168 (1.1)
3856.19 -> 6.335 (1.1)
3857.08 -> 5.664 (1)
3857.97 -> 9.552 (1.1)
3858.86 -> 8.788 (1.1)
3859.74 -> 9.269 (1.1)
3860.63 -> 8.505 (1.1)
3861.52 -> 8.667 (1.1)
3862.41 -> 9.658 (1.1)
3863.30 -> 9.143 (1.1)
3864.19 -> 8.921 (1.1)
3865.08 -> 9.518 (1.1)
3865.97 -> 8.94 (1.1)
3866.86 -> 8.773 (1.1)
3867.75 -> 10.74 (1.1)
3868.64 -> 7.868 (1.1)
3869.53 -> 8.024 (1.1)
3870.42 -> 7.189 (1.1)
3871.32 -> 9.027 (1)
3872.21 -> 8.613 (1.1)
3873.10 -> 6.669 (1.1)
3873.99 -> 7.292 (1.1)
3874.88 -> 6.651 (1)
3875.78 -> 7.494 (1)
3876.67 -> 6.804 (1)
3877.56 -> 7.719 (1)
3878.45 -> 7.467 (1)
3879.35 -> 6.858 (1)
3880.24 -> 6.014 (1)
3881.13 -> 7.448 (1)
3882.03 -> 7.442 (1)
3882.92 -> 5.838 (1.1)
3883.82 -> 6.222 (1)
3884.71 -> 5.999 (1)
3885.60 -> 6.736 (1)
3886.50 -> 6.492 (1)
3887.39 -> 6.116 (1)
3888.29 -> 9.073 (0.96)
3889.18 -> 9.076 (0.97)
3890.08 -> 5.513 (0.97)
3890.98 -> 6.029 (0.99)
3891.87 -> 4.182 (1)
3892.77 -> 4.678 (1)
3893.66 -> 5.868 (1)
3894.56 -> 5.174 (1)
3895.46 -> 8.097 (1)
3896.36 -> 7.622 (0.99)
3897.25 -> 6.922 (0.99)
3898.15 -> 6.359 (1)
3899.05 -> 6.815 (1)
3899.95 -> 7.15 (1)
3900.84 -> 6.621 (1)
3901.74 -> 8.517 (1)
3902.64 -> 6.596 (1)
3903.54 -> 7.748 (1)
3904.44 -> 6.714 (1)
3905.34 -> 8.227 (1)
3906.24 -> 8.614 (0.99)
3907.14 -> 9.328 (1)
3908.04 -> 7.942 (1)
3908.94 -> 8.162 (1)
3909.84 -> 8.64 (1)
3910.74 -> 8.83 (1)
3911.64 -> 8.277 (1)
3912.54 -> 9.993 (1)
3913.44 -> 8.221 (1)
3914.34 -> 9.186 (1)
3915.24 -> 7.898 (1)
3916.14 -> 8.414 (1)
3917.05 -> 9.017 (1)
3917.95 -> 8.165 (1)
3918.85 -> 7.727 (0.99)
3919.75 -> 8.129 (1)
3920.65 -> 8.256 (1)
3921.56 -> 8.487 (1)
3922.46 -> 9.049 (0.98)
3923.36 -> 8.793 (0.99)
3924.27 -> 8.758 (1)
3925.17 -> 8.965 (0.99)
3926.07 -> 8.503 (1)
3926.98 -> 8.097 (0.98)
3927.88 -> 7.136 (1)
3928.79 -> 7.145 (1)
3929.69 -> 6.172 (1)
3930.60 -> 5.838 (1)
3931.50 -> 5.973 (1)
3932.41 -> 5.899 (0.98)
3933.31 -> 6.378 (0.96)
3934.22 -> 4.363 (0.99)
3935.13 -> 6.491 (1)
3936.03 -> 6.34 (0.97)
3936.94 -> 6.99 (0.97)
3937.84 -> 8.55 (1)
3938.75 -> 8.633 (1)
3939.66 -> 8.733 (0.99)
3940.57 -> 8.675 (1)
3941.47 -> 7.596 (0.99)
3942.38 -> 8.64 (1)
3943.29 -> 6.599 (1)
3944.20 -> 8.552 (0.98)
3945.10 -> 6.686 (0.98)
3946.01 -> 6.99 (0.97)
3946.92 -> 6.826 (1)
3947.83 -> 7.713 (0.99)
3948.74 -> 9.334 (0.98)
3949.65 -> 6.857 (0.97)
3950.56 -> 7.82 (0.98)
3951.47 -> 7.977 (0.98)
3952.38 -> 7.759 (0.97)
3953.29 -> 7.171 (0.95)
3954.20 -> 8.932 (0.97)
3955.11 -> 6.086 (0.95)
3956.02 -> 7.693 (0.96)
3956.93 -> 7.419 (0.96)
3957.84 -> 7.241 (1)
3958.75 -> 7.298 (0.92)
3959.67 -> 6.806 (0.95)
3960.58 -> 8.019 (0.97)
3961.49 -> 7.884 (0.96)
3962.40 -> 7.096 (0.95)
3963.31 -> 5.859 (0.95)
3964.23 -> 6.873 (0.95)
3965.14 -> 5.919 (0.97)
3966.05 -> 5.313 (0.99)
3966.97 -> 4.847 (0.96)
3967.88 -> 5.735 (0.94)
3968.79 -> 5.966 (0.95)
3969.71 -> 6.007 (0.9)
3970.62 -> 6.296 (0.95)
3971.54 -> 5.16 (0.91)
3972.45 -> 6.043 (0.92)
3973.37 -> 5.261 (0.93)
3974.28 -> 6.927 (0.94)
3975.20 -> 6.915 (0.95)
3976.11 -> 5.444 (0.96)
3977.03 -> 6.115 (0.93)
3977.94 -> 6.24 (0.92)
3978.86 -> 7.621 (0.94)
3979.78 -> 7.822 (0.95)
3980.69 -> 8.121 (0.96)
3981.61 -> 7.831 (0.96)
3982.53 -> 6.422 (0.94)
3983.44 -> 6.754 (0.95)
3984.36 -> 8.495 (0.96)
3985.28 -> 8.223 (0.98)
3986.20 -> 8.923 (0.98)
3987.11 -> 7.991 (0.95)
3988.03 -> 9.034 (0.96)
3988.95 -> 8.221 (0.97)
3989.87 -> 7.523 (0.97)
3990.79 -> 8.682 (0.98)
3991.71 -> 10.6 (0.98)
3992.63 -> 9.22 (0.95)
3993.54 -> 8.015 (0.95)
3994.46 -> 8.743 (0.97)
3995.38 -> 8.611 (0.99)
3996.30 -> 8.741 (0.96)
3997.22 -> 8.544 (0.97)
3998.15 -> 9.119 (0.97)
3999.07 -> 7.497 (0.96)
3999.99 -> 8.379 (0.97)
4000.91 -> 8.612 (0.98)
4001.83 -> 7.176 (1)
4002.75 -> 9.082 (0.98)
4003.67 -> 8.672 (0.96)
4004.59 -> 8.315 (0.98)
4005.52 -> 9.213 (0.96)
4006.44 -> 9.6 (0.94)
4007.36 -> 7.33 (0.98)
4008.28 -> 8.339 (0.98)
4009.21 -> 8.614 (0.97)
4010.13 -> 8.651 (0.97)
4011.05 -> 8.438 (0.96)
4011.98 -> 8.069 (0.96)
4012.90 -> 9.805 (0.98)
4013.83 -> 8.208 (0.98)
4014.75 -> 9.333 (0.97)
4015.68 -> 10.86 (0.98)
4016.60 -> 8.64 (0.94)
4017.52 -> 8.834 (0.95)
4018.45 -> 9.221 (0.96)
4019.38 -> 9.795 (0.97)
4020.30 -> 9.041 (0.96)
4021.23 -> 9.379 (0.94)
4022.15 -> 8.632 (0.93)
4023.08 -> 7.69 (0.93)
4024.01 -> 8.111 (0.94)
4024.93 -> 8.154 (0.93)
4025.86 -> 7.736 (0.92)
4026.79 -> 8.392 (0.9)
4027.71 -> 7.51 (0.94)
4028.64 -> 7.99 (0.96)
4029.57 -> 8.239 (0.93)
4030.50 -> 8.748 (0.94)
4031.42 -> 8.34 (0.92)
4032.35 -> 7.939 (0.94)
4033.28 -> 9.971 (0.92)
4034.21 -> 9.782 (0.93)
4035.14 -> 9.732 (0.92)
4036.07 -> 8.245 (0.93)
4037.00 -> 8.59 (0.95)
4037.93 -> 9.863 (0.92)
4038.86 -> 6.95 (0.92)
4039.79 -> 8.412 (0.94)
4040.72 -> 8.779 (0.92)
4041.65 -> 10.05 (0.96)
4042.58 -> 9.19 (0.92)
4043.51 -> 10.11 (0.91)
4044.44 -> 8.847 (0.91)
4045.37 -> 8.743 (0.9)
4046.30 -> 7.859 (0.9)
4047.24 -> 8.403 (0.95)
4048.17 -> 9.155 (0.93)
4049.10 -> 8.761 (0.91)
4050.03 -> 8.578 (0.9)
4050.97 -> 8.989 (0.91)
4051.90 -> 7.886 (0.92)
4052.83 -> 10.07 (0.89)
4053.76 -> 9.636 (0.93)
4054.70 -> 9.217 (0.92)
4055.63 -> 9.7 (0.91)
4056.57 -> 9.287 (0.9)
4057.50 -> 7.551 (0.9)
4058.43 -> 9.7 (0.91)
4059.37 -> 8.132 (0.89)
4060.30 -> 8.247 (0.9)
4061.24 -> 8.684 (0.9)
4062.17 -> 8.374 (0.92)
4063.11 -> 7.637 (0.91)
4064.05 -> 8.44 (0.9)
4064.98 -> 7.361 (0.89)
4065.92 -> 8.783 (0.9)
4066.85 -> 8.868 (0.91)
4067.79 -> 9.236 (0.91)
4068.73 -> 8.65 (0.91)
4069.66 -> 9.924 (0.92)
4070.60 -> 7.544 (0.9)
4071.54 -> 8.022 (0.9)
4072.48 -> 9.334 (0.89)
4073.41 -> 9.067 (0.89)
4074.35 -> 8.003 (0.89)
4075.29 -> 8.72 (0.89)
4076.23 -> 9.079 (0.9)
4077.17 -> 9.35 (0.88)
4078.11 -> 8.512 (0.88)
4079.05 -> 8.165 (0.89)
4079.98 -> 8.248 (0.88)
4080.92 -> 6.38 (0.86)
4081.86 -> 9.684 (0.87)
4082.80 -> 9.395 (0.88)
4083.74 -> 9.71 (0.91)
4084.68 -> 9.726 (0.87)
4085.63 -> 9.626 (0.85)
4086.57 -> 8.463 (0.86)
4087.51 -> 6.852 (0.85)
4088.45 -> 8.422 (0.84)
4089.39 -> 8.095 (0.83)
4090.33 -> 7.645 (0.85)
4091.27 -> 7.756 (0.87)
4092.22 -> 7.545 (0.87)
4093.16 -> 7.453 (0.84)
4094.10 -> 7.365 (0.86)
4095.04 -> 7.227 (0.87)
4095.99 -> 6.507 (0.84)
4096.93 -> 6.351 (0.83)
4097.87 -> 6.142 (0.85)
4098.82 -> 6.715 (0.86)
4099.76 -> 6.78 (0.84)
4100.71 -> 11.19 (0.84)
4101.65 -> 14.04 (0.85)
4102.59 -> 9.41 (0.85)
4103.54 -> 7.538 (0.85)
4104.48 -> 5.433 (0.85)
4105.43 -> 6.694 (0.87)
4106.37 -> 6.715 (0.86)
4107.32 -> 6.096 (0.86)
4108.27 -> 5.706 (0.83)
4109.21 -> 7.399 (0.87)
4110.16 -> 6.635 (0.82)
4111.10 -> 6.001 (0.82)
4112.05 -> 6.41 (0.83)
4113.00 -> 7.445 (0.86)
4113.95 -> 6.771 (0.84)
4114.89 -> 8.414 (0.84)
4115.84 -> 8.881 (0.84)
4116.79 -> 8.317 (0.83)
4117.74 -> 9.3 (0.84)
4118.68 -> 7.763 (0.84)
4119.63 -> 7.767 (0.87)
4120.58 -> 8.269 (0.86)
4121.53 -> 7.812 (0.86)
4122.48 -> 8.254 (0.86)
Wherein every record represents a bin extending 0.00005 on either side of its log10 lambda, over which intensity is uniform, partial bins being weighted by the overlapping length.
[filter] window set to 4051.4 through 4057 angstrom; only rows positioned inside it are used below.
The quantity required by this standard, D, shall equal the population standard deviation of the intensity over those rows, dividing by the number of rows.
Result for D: 0.69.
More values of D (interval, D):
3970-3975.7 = 0.70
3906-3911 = 0.45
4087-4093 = 0.49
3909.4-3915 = 0.60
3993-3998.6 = 0.33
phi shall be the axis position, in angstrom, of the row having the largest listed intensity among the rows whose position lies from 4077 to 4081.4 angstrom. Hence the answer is 4077.17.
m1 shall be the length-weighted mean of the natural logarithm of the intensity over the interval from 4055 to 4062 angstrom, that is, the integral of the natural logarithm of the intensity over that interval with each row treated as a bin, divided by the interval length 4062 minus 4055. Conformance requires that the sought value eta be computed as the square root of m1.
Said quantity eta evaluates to 1.47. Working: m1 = 2.17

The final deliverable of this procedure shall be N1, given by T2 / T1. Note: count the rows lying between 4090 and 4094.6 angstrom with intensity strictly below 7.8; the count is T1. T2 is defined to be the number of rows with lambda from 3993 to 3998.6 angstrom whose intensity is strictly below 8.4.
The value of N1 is 0.2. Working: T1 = 5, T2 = 1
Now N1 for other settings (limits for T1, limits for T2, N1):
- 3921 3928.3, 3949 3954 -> 5.0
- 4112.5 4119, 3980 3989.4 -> 2.3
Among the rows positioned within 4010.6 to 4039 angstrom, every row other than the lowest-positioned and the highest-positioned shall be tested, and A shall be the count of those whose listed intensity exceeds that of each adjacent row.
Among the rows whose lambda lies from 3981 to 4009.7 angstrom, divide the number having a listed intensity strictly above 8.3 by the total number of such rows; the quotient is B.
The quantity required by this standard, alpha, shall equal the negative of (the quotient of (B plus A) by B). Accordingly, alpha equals -15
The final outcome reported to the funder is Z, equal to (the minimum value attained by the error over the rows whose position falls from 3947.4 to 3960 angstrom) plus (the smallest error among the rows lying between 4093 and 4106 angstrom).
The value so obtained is 1.75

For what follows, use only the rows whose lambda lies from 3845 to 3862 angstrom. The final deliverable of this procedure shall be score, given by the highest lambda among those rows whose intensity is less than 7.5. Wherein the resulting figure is 3857.08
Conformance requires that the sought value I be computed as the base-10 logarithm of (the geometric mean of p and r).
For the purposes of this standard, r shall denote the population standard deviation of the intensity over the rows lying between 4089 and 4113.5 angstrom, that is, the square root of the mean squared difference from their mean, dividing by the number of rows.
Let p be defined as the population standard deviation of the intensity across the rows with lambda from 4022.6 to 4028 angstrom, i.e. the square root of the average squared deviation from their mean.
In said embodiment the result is -0.13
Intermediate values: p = 0.31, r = 1.76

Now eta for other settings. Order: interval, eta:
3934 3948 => 1.41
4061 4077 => 1.47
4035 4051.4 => 1.47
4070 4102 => 1.45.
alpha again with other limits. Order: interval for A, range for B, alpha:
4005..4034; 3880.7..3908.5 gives -57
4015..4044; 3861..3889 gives -24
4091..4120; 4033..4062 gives -9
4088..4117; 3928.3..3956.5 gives -24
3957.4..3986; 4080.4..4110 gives -26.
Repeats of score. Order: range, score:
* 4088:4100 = 4099.76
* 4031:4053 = 4038.86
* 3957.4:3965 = 3964.23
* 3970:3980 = 3977.94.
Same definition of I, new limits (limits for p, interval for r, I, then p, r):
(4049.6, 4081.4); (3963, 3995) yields 0.02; 0.80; 1.39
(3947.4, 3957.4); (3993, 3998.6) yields -0.28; 0.85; 0.33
